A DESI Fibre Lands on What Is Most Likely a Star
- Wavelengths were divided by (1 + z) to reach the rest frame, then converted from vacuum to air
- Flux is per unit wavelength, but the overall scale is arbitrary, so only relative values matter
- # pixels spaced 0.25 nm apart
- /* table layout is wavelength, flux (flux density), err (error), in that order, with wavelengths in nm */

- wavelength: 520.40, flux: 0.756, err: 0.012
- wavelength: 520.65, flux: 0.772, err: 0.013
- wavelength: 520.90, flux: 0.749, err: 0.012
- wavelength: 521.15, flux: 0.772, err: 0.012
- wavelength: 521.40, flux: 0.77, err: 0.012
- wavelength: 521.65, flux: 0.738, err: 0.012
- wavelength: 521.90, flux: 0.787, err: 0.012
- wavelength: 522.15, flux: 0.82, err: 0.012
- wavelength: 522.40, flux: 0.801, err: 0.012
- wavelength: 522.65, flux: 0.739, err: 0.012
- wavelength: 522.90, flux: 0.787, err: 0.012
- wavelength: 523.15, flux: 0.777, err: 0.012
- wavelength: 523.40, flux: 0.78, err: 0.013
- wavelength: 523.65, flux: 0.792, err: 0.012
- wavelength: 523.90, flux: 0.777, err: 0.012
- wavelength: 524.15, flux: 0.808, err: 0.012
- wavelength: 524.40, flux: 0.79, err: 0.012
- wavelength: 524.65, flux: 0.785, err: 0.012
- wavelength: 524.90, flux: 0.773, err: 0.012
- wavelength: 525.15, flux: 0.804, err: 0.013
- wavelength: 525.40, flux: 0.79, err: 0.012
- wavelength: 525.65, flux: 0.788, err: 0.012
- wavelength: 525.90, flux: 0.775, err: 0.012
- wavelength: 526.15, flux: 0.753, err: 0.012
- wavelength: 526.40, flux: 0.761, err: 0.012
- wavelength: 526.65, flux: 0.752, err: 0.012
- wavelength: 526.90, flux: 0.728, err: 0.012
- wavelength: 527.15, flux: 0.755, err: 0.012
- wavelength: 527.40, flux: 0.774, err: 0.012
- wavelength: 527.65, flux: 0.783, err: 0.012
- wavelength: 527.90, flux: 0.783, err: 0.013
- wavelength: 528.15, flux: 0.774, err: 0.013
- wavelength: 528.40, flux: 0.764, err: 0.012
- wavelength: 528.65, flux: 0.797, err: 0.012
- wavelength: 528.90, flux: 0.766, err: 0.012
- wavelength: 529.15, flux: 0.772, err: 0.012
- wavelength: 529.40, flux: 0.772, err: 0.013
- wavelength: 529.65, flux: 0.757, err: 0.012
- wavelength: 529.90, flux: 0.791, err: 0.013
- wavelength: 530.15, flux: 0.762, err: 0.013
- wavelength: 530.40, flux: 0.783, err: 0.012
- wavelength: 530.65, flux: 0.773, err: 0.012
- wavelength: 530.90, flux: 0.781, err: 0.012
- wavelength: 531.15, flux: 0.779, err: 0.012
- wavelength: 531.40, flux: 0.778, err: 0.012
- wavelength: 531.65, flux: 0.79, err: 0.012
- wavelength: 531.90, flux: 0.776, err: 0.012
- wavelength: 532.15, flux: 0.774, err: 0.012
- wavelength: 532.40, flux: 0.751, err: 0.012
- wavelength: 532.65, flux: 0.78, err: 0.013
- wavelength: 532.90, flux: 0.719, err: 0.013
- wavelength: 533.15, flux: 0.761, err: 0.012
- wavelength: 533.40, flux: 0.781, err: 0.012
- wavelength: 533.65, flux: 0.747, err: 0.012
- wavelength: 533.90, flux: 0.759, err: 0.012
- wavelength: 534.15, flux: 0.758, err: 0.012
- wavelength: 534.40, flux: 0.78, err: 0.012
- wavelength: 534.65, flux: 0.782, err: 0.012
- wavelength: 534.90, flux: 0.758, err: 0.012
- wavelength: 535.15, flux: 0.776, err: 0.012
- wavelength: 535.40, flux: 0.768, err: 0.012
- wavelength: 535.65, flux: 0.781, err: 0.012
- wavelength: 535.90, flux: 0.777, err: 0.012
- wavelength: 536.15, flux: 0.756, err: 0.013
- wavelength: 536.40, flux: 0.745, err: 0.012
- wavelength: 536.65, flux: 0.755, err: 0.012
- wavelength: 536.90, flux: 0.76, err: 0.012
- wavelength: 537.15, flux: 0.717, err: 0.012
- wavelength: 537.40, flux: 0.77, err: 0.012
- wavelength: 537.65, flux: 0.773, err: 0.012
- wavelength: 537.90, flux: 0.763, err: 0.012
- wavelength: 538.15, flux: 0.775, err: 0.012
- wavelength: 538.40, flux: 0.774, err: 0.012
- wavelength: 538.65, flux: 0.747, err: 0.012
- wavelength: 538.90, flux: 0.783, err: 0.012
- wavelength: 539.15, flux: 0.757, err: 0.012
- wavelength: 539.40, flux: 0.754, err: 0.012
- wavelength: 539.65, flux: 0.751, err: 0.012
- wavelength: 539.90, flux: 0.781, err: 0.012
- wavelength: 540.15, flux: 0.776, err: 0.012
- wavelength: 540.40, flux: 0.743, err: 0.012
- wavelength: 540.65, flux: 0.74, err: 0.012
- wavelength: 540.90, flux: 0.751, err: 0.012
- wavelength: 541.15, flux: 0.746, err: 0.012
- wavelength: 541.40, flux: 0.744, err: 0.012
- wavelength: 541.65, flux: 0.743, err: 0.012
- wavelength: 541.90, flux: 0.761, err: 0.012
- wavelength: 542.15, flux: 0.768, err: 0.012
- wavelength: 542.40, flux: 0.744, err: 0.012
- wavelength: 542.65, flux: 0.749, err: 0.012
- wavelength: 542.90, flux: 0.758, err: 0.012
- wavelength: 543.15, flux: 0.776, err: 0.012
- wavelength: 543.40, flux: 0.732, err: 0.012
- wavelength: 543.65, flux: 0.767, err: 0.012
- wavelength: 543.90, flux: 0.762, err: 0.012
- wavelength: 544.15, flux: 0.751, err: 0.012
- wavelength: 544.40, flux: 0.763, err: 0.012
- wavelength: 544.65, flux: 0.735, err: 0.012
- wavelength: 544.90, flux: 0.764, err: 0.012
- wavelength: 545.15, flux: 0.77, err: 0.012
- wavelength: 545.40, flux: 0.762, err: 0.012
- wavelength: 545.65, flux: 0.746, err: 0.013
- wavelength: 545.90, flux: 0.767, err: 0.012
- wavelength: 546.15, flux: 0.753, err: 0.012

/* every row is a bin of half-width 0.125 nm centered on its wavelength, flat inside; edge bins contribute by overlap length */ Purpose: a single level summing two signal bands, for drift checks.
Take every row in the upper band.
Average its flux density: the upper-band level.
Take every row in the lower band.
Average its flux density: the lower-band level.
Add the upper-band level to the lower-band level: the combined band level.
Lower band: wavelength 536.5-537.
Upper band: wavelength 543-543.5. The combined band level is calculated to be 1.51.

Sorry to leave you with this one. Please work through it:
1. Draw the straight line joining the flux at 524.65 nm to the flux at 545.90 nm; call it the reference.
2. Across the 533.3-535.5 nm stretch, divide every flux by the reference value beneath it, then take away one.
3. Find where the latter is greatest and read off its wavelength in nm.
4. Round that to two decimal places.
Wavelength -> 534.65 nm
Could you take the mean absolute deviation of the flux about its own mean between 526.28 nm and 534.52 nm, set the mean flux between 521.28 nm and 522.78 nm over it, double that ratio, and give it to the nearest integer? 117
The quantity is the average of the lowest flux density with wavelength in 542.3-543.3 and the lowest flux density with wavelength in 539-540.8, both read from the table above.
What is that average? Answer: 0.742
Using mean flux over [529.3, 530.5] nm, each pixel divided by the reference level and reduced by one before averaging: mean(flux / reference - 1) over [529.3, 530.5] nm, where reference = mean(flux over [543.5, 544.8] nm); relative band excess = 0.023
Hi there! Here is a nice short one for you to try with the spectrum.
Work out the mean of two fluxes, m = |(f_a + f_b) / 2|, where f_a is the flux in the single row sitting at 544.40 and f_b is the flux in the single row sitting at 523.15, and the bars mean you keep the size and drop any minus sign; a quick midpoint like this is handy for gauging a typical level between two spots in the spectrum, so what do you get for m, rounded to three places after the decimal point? 0.770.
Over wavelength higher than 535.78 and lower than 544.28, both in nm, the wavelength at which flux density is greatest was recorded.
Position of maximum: 538.90 nm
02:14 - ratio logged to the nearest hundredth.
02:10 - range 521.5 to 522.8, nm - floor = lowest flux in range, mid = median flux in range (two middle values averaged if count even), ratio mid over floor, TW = 1.07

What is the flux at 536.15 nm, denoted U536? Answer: 0.756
